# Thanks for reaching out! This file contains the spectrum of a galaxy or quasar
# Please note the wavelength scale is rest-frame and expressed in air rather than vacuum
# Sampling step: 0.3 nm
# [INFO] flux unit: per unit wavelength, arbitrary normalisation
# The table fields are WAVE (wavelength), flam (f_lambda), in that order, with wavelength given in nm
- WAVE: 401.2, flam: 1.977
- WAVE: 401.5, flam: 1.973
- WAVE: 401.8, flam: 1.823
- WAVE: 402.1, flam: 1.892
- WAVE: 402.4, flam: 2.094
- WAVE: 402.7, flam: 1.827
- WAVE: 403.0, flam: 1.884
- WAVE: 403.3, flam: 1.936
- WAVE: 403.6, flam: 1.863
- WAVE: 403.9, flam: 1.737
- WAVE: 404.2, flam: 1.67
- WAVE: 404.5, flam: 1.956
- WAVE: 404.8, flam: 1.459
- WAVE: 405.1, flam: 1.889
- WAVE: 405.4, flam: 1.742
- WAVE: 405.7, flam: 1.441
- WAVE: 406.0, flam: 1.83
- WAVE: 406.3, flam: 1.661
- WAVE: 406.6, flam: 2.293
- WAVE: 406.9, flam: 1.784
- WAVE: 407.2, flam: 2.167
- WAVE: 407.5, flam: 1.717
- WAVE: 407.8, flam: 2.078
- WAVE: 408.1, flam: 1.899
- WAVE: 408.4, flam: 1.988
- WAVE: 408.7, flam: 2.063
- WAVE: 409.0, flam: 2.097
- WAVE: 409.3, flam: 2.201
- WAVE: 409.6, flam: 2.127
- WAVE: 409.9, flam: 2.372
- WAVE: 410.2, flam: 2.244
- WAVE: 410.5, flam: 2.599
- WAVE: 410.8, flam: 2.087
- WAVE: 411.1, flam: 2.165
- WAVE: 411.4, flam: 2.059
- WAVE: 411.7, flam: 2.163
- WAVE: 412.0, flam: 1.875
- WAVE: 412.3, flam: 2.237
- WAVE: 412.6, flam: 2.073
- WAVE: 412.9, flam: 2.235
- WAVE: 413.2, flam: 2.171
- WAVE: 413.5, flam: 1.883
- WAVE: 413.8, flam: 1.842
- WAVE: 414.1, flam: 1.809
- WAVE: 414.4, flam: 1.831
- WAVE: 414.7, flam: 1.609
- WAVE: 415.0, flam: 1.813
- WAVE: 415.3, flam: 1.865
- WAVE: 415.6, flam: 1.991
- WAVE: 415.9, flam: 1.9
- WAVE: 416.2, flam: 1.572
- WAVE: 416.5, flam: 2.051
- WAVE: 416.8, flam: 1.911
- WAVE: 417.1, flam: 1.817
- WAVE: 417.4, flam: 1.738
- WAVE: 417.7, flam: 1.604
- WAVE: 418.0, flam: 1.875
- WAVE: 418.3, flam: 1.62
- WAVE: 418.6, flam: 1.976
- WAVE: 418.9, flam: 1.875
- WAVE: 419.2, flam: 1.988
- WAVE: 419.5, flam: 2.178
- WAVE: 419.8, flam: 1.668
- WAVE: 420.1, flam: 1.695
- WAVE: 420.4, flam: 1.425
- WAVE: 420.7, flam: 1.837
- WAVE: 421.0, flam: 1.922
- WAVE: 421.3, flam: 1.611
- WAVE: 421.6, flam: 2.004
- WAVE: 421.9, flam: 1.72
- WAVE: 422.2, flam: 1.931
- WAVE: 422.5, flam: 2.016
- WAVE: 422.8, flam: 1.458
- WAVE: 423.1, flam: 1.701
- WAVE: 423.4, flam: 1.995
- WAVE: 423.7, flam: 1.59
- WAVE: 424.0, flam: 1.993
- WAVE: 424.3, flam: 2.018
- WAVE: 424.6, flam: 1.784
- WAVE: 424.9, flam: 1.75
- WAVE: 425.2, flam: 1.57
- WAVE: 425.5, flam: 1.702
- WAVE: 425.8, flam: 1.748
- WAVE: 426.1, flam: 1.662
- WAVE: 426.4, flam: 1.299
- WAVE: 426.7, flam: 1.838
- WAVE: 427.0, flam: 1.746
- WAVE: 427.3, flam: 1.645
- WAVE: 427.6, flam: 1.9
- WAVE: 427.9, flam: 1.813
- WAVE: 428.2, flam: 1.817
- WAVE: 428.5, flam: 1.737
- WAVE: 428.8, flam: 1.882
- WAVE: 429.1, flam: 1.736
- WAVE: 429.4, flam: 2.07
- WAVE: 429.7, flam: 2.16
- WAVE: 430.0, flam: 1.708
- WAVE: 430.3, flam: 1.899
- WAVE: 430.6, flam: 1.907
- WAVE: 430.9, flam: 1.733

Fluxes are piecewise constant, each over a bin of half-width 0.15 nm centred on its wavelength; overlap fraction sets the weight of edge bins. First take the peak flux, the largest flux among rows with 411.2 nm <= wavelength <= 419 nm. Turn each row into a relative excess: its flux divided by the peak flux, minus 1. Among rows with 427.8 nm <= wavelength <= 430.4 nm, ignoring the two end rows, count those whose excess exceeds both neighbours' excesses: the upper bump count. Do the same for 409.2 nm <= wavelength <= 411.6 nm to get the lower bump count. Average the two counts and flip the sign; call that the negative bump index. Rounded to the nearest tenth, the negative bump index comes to -3.0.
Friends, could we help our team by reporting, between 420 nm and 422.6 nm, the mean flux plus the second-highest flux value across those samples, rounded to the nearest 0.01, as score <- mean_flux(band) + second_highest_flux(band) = 3.80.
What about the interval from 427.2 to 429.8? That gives 3.93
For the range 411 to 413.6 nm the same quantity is 4.33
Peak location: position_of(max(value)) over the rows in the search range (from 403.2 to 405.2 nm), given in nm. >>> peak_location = 404.5 nm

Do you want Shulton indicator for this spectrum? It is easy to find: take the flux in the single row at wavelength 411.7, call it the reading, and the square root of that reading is 1.47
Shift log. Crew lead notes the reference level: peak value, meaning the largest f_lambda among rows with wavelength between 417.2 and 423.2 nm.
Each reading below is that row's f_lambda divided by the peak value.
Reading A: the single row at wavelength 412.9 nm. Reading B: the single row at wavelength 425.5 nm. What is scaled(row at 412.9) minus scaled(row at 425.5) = 0.24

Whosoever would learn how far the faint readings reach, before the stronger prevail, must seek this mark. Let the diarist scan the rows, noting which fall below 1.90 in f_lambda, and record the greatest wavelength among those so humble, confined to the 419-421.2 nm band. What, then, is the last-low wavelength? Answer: 420.7 nm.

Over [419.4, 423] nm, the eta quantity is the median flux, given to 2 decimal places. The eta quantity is 1.78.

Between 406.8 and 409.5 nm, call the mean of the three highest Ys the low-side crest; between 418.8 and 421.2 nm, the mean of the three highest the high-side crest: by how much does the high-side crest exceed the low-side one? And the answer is -0.1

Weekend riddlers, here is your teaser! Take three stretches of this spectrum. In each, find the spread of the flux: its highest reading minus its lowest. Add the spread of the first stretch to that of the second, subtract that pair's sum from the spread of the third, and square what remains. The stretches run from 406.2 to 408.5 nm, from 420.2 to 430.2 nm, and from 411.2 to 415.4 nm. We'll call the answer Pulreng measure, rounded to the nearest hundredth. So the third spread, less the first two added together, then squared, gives 0.75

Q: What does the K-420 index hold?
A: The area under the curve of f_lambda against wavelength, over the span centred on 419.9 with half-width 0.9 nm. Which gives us 3.24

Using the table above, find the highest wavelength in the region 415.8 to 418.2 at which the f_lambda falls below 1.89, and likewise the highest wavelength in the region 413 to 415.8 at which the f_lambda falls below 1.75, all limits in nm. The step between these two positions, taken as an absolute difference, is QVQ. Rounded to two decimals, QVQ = 3.30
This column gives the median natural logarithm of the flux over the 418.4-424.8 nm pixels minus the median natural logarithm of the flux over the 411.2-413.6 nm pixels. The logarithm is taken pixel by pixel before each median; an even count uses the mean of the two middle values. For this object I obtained -0.12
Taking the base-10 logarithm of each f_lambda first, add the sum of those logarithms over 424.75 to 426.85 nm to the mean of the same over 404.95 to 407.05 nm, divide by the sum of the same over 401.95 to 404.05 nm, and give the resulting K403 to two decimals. 0.91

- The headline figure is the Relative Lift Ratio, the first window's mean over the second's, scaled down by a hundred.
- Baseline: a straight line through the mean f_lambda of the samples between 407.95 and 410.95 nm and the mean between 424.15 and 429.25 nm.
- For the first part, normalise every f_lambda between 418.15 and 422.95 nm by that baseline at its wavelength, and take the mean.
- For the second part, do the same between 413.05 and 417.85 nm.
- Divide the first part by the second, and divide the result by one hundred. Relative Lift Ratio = 0.0105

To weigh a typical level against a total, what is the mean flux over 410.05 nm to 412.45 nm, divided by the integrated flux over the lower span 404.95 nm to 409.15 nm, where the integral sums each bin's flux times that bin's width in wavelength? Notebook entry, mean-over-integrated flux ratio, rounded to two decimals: 0.27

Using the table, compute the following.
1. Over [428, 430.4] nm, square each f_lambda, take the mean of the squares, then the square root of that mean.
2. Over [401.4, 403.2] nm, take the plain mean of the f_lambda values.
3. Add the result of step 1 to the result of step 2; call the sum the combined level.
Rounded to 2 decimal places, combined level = 3.80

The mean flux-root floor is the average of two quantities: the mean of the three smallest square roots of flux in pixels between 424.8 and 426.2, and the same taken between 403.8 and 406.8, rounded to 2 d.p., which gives 1.26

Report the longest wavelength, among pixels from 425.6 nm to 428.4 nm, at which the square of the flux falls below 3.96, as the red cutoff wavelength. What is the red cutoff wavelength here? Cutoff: 428.2 nm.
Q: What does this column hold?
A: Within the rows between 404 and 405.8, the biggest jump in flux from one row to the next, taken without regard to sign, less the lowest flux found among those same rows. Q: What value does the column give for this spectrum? -0.94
